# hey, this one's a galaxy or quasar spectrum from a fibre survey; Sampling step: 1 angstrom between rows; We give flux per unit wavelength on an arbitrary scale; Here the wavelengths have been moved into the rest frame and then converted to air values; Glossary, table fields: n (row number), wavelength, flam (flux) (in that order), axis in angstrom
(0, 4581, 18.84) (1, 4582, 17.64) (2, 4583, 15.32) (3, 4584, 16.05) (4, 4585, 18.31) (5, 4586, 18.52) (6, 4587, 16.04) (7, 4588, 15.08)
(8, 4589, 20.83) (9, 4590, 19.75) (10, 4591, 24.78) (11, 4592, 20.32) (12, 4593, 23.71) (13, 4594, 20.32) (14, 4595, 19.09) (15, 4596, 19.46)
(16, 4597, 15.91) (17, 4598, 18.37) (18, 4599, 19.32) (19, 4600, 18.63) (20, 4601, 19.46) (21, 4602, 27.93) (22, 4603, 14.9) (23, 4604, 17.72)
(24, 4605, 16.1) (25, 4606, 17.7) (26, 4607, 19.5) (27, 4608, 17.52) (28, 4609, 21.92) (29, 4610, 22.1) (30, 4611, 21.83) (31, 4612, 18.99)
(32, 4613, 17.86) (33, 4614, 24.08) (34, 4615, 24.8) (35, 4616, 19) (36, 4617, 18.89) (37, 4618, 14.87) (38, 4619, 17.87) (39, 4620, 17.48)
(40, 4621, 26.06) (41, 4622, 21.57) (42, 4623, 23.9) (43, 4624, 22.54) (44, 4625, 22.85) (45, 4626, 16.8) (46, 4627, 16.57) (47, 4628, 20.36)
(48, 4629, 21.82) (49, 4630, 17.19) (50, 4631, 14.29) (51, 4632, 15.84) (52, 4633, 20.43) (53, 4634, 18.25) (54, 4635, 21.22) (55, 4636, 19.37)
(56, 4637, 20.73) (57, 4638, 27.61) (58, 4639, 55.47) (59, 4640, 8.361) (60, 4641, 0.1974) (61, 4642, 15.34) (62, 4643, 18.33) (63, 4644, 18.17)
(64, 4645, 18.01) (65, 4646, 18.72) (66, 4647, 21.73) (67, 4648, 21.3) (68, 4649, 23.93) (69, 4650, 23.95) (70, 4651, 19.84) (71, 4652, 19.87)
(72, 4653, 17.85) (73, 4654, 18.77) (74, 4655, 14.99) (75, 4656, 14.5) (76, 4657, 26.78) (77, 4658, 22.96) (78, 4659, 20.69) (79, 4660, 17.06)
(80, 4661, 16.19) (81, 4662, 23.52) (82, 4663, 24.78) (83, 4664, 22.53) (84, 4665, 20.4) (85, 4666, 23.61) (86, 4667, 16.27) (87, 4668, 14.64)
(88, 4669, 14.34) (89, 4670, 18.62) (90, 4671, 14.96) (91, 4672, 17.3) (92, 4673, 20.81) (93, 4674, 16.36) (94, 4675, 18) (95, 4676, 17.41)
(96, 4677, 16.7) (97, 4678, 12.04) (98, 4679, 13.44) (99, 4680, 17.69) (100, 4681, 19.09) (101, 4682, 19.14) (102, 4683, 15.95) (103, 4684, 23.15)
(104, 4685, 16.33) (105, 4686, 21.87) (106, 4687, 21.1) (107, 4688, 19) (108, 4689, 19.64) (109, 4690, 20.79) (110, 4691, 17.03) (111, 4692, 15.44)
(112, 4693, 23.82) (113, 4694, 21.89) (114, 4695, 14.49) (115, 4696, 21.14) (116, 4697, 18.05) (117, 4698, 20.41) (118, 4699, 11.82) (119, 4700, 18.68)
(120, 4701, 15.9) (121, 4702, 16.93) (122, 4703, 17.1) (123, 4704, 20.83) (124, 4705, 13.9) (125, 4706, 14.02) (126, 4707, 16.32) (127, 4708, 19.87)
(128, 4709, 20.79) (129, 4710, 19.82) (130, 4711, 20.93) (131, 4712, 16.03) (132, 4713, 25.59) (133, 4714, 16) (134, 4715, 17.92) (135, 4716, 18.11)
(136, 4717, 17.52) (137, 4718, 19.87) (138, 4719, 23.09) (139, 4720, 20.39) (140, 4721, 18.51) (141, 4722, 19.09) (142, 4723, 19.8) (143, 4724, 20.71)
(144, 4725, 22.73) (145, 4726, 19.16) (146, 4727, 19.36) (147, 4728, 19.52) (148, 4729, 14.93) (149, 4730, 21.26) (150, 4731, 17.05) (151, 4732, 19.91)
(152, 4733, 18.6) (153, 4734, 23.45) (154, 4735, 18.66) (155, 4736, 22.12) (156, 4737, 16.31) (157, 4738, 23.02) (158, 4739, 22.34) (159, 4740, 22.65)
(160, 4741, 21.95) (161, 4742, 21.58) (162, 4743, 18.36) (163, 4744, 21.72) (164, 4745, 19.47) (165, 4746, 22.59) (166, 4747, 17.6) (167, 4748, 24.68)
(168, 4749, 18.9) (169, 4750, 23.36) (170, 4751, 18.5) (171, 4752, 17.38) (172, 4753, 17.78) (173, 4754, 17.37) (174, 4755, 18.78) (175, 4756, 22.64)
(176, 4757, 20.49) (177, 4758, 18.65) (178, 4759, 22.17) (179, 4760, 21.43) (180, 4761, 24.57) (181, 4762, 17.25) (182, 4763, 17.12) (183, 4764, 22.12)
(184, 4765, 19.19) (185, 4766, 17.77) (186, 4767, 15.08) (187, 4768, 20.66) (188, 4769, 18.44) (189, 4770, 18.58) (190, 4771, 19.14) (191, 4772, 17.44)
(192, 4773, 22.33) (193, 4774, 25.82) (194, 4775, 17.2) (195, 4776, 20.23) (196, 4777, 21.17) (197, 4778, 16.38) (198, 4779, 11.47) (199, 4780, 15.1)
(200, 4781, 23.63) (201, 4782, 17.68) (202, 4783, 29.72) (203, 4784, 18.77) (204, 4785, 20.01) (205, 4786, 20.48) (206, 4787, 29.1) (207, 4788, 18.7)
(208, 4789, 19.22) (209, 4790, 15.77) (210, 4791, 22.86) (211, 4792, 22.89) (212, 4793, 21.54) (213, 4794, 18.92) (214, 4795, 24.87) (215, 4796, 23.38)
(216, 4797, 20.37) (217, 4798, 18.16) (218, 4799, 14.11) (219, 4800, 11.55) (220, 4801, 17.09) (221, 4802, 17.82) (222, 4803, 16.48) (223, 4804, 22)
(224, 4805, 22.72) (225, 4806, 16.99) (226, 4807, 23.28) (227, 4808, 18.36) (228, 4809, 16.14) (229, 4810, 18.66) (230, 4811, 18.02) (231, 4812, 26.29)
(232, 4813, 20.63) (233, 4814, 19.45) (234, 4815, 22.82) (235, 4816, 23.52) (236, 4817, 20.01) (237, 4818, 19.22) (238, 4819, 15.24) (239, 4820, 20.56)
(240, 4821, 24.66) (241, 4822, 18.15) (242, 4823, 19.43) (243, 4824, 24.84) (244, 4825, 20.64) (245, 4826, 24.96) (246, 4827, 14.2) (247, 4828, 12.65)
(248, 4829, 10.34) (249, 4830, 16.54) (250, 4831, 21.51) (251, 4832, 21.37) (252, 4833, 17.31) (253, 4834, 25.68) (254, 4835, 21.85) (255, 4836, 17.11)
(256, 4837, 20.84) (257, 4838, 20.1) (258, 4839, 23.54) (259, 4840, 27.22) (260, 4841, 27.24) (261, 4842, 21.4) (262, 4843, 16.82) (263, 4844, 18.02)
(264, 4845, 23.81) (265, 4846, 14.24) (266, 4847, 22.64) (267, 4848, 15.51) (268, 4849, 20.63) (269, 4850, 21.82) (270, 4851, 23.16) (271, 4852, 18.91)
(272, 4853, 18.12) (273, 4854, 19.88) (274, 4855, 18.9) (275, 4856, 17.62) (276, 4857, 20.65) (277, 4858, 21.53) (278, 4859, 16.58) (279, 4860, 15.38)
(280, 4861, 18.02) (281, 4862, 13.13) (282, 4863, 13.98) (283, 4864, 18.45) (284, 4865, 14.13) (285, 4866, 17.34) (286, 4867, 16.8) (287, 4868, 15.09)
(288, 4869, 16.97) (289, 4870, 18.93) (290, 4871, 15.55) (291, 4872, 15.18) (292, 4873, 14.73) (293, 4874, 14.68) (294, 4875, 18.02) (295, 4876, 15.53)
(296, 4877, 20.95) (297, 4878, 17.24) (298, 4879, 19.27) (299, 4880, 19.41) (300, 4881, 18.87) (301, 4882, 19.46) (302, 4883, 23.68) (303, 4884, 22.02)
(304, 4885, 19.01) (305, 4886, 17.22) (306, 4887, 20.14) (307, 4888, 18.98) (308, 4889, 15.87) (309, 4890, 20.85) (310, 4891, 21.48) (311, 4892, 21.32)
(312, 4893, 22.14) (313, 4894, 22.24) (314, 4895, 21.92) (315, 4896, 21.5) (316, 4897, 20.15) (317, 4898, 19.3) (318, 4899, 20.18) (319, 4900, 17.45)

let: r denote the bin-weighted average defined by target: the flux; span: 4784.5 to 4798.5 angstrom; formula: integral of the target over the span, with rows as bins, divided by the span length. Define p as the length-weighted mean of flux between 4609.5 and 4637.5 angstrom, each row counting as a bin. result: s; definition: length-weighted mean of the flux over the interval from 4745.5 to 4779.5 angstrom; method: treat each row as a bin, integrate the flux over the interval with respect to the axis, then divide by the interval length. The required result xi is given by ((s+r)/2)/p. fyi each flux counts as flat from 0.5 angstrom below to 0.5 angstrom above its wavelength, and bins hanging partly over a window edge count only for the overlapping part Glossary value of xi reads 1.02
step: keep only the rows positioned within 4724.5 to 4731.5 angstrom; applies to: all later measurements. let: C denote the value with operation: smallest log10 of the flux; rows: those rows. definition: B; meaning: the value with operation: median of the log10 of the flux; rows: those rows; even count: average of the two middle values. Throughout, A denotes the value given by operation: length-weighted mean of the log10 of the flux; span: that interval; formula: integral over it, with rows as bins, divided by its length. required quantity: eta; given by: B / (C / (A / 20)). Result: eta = 0.0701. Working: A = 1.28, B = 1.29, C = 1.17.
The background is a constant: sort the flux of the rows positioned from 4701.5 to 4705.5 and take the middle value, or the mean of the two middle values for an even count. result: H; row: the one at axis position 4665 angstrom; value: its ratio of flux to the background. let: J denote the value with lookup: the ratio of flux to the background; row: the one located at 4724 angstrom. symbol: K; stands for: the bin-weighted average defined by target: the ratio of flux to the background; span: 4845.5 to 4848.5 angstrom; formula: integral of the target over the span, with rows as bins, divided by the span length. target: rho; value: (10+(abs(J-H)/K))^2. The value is 100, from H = 1.20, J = 1.22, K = 1.03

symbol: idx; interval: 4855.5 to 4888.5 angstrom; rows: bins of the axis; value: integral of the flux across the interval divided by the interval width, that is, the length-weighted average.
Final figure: 17.7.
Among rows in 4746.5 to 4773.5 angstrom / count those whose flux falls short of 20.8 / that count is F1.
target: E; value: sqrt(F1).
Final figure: 4.4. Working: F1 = 19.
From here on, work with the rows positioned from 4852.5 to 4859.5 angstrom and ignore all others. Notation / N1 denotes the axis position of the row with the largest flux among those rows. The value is 4858 angstrom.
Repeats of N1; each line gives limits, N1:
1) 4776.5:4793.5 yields 4783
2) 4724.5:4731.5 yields 4725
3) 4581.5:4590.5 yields 4589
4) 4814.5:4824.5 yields 4824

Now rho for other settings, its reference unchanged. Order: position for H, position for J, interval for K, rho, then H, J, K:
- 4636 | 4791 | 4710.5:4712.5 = 104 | 1.14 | 1.34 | 1.09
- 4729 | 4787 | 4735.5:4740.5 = 114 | 0.88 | 1.71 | 1.25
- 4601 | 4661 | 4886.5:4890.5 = 103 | 1.14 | 0.95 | 1.11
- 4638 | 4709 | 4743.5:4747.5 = 107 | 1.62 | 1.22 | 1.20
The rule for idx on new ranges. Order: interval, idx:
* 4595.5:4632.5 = 19.5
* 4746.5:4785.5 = 19.7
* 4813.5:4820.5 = 20.1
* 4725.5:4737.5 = 19.2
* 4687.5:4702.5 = 18.3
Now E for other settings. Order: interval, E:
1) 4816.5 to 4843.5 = 3.9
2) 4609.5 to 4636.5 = 4.0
